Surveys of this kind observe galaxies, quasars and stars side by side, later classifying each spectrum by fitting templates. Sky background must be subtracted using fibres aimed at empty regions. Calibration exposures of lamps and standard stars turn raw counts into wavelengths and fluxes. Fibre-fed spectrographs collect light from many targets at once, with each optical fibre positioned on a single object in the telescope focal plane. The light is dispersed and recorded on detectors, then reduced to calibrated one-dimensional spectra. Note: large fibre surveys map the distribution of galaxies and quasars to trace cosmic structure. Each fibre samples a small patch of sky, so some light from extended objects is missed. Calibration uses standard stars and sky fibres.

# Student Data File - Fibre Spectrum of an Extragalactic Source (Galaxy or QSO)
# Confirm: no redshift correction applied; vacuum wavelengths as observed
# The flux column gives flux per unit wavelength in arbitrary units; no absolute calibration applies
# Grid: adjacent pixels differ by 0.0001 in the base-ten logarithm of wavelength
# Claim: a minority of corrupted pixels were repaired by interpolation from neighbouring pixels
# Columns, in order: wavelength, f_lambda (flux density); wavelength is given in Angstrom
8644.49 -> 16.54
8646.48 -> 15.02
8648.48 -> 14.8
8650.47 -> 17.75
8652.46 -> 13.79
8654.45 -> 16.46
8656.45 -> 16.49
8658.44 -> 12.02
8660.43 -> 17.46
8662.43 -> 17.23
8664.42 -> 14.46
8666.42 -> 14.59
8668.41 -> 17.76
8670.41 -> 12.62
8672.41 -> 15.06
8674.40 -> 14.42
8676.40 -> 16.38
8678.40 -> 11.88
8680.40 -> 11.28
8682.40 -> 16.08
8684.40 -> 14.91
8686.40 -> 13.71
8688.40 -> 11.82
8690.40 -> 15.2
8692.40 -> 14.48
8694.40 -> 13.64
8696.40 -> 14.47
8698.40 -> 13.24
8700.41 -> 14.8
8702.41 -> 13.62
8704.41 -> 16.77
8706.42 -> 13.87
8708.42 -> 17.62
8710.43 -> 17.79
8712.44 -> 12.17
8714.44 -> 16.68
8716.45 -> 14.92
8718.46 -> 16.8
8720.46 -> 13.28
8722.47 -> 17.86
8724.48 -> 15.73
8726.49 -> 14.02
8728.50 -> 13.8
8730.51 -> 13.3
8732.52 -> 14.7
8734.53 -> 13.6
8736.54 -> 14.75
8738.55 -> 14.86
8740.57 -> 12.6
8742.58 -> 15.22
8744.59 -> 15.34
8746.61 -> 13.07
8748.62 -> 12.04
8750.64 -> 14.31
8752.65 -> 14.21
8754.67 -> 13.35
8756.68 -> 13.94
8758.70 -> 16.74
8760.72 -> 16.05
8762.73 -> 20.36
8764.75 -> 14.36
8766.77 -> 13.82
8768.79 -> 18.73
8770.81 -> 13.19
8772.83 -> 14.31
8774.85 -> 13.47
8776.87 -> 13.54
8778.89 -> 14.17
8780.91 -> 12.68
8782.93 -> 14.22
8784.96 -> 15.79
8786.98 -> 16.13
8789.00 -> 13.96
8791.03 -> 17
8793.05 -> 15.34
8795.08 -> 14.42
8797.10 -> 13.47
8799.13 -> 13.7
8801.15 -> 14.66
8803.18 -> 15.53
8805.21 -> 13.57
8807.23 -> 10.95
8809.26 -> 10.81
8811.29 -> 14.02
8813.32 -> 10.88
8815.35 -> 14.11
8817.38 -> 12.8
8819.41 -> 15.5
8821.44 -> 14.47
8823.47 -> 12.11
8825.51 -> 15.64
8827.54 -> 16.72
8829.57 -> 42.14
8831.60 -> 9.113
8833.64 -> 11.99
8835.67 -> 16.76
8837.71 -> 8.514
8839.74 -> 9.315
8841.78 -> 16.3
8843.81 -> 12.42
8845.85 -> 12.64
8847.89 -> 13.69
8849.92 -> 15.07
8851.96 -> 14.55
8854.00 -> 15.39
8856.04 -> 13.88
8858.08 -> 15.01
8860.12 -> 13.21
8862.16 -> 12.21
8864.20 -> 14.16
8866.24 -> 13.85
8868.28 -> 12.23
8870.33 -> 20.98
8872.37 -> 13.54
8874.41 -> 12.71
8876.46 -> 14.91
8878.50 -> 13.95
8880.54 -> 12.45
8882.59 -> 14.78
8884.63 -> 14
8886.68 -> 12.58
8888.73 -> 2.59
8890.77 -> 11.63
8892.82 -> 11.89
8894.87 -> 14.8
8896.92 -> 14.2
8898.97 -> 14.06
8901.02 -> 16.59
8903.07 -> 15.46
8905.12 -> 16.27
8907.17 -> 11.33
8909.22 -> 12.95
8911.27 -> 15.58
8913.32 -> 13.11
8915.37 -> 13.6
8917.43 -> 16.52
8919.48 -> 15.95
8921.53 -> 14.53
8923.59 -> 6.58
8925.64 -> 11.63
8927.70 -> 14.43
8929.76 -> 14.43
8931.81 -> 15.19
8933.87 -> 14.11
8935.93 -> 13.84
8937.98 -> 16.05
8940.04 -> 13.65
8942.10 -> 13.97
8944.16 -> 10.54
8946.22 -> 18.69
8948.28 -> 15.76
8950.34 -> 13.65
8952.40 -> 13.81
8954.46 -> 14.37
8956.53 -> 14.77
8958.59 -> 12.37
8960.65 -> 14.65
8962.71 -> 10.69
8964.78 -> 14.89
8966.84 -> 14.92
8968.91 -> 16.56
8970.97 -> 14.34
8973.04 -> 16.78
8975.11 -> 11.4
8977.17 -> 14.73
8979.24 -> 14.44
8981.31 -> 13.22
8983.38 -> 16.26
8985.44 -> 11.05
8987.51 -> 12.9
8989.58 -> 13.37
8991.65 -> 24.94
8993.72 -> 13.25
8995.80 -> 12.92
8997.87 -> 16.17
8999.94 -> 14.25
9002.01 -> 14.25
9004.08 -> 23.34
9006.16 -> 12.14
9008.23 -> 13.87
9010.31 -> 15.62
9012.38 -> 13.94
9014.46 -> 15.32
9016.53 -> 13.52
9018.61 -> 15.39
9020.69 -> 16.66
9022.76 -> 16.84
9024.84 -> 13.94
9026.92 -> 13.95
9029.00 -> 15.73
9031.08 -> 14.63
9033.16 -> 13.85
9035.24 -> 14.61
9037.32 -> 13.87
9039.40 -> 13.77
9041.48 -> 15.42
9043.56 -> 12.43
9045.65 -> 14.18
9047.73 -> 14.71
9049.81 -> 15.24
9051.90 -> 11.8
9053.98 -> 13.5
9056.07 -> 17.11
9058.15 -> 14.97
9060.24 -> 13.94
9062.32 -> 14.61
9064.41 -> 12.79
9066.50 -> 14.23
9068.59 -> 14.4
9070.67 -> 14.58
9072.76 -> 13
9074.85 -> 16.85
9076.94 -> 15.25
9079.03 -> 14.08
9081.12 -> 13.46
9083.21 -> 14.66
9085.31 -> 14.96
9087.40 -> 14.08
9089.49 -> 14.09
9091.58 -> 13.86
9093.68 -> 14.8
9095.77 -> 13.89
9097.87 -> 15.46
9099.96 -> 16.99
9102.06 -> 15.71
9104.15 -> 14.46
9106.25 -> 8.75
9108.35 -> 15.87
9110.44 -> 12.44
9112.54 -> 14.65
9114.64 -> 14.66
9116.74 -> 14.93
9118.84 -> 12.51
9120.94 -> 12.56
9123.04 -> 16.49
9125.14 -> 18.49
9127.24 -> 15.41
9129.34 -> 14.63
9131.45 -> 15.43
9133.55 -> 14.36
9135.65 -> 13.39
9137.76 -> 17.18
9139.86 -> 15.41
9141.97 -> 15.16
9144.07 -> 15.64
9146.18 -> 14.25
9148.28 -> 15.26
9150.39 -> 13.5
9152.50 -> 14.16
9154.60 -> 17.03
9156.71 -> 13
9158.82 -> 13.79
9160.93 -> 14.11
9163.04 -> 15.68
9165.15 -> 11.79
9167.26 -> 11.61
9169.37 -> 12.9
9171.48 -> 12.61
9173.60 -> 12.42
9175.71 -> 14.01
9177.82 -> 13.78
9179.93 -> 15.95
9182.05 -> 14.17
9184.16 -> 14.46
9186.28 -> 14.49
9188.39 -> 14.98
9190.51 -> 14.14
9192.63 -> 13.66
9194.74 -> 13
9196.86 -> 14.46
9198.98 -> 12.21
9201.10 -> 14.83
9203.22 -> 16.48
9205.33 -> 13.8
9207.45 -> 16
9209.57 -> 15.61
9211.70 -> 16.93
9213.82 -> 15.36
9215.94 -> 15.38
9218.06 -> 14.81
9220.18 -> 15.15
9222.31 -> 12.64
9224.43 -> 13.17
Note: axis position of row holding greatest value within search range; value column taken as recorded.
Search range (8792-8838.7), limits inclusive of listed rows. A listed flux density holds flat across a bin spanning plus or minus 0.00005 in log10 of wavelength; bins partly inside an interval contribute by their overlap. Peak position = 8829.57 Angstrom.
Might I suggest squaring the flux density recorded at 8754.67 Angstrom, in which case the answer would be 178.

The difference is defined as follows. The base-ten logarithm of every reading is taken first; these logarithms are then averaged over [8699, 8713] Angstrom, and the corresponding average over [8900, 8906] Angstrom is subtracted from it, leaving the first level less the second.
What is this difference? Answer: -0.03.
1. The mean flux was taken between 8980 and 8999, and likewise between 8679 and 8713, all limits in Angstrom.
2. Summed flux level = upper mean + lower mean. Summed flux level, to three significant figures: 29.3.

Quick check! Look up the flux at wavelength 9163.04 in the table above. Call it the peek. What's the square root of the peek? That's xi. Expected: 3.96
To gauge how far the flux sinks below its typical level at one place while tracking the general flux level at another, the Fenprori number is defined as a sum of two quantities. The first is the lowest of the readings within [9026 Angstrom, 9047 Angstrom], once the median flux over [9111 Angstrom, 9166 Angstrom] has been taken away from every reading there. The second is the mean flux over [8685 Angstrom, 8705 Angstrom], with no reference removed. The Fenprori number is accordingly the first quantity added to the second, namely 11.9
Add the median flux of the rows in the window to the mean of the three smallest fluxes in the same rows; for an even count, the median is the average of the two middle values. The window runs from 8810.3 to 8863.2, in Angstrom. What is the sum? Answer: 22.9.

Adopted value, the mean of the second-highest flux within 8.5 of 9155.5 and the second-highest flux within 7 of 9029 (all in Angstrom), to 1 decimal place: 15.7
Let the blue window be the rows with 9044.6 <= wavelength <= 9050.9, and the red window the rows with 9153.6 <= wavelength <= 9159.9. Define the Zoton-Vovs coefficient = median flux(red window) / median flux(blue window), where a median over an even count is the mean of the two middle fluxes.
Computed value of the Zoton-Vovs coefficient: 0.94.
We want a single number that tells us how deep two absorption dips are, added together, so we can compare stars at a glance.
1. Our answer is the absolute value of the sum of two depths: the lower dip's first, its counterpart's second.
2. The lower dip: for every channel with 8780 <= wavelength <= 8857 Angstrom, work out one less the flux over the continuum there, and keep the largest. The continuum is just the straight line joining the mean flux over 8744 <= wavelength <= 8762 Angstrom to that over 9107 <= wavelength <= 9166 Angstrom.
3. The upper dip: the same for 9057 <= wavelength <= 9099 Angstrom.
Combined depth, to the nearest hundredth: 0.54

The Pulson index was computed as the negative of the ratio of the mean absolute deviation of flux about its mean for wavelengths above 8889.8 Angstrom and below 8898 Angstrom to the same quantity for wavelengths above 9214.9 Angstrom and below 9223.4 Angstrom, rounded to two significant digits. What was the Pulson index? -1.5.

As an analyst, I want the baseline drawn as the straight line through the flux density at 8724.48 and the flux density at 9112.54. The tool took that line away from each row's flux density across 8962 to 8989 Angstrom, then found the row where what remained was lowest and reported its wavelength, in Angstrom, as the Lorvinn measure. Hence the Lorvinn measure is 8962.71 Angstrom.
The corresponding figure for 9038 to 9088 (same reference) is 9051.90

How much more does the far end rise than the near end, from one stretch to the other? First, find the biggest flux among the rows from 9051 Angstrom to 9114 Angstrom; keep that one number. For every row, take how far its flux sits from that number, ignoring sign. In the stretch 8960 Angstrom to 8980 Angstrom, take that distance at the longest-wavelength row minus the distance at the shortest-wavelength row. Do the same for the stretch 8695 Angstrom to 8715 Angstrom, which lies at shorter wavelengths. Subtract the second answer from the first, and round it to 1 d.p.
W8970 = 2.4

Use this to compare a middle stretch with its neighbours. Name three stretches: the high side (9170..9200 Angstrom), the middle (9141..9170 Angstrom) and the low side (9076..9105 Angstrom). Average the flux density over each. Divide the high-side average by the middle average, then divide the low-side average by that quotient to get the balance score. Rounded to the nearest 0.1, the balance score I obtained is 15.0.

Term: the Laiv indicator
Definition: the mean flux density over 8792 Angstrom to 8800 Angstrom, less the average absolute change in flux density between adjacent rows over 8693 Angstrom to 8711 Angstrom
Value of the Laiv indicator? 12.4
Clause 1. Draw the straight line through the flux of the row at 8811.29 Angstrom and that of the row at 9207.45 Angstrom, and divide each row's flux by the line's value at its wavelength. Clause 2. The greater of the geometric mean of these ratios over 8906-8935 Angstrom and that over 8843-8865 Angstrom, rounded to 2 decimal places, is 0.97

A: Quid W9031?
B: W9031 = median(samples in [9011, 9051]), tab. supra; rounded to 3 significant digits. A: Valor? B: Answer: 14.6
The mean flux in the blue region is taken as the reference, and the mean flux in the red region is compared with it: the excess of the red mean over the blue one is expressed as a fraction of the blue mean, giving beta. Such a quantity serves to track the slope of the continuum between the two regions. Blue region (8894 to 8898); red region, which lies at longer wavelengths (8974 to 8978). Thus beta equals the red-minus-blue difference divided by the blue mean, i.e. -0.10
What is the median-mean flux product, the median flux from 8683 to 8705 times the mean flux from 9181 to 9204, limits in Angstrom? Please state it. 206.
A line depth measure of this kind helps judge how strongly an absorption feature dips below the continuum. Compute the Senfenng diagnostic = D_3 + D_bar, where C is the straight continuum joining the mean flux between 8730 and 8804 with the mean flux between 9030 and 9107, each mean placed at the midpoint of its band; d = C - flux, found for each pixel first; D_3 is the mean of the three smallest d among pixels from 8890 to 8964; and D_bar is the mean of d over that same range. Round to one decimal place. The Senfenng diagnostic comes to -2.3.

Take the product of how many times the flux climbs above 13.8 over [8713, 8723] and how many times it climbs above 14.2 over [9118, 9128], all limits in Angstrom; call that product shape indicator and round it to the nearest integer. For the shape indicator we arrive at 12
